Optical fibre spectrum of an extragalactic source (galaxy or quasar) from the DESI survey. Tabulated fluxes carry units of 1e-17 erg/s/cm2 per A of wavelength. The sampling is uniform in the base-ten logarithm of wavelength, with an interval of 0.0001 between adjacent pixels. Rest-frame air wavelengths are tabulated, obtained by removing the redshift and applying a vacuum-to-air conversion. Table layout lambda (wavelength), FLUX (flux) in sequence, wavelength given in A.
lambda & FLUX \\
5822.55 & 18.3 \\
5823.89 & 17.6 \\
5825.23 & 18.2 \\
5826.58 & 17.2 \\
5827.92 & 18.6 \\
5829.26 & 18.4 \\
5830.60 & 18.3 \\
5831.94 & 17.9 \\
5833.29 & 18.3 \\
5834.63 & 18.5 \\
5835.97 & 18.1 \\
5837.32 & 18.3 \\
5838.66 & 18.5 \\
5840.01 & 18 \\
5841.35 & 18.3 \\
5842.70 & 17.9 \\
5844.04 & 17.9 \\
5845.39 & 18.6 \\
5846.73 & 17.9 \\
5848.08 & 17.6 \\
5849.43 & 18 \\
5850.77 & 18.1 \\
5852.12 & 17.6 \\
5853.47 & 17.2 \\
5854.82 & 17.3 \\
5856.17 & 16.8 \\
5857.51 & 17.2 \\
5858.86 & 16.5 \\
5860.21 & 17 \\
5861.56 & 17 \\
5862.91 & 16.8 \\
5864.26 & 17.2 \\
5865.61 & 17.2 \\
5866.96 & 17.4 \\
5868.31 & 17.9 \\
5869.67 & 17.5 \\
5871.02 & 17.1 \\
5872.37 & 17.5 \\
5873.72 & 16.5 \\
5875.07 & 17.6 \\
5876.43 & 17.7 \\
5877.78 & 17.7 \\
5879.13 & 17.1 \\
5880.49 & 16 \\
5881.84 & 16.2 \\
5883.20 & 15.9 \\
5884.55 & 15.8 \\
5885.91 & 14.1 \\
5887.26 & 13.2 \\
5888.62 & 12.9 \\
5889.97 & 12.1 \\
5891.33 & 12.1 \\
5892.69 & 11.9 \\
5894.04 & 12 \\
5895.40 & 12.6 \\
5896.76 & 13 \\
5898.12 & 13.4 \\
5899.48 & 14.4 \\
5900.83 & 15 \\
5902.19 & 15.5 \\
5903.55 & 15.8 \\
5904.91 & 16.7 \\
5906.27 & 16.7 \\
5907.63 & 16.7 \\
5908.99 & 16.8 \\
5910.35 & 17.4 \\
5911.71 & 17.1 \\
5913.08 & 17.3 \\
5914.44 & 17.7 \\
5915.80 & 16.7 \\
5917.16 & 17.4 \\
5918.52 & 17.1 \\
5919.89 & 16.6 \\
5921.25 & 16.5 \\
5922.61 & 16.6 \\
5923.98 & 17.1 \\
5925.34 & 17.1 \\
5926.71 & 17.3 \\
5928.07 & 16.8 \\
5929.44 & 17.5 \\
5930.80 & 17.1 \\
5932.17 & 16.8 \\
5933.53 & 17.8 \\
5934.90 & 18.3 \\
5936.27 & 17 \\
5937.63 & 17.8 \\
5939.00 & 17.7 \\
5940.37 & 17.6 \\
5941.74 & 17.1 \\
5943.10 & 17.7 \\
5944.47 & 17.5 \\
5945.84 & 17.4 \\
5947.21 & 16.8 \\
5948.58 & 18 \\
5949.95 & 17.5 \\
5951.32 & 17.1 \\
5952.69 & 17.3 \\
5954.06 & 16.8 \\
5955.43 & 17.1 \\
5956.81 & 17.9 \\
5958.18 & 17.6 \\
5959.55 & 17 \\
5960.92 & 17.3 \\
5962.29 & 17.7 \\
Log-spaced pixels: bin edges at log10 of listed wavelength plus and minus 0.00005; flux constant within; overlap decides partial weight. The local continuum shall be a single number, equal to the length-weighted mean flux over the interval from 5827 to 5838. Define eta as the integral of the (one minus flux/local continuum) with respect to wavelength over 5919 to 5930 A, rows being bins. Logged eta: 0.8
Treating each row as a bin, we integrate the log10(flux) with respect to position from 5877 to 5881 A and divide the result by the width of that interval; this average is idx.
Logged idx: 1.23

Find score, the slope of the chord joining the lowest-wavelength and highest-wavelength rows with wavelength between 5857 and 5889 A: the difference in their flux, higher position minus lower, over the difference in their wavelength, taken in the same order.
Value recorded -0.14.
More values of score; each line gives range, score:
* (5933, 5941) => -0.03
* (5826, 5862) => -0.01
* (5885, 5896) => -0.16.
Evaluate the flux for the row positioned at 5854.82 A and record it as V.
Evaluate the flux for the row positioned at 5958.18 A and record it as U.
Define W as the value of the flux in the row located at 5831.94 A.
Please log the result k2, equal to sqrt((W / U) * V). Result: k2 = 4.19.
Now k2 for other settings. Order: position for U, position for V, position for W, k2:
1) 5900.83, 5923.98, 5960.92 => 4.44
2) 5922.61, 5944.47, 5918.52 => 4.25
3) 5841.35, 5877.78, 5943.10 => 4.14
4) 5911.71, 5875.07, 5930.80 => 4.20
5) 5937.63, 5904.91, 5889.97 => 3.37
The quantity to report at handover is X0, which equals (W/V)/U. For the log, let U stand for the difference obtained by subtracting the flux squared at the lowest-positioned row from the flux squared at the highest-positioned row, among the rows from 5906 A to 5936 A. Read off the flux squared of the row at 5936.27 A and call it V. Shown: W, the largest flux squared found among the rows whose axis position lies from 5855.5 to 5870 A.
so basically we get 0.02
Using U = 56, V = 289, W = 320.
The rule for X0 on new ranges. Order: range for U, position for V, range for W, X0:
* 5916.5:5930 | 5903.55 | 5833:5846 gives 0.40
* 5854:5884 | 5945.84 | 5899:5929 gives -0.02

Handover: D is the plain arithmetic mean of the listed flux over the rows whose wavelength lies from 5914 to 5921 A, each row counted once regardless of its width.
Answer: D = 17.1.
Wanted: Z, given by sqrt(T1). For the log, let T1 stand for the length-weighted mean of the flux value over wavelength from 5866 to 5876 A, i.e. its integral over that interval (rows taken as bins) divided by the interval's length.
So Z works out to 4.17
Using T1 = 17.4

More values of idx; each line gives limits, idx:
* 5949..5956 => 1.24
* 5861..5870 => 1.24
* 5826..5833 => 1.26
